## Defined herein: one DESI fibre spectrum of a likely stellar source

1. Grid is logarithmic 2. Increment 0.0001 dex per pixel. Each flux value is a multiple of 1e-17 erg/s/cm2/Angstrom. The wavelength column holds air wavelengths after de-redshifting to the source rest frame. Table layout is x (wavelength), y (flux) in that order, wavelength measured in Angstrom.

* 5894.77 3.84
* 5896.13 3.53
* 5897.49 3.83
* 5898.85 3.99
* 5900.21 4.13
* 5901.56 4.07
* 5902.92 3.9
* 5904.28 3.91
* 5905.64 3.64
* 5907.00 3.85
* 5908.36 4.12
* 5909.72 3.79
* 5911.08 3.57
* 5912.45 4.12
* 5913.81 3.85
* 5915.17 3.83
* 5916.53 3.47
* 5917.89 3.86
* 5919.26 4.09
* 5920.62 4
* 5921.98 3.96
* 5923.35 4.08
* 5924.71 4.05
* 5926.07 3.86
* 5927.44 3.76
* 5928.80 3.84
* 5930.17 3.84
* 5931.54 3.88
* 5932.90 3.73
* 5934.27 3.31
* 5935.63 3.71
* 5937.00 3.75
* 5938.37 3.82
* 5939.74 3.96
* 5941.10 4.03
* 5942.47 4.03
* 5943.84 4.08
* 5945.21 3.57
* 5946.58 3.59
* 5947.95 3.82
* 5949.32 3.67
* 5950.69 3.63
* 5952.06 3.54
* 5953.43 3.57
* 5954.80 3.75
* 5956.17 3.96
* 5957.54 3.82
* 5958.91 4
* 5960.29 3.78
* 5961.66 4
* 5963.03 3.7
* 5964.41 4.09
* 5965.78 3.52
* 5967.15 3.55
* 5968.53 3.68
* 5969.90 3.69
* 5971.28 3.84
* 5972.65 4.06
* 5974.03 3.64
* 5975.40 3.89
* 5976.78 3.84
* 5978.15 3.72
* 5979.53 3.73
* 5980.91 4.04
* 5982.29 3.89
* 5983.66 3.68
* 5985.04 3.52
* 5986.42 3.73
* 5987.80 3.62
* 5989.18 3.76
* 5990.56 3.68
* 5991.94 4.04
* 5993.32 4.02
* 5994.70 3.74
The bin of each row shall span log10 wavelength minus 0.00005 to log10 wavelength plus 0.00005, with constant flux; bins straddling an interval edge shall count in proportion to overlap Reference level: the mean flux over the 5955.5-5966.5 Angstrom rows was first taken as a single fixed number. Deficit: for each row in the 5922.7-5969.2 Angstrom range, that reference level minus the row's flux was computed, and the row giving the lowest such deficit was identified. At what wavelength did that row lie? 5964.41 Angstrom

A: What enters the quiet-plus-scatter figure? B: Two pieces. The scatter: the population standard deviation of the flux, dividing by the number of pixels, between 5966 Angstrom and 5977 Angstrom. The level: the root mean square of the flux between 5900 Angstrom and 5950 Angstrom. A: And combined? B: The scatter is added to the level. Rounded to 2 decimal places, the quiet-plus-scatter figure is 4.01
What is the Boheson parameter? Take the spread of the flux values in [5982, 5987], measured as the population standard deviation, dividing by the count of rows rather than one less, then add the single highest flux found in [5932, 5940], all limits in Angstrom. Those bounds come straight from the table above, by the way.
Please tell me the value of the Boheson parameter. 4.09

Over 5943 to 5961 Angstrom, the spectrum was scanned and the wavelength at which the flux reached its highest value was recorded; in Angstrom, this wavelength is 5943.84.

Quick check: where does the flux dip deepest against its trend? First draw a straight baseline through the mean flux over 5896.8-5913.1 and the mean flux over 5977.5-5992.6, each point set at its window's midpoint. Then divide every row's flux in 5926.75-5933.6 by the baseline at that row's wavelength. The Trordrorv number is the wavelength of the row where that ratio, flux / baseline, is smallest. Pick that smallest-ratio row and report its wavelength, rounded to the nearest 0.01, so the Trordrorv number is 5932.90 Angstrom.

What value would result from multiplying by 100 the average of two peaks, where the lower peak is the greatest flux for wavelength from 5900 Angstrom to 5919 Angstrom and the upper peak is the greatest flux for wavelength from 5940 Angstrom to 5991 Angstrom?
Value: 411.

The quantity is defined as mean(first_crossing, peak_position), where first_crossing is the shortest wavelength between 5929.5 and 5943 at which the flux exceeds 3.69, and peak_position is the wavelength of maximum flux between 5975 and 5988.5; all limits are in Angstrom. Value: 5955.5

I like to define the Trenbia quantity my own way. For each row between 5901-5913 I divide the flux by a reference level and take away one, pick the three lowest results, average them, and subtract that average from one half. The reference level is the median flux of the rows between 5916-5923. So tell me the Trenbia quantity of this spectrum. 0.574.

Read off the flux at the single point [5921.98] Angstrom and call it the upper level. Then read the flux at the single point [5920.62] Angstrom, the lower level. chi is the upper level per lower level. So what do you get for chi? 0.99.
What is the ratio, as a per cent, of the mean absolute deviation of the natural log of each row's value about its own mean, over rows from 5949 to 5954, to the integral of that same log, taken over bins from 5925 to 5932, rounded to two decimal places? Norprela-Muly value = 0.14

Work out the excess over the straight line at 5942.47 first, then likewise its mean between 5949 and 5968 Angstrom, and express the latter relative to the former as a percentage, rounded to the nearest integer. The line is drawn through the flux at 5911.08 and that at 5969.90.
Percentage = 23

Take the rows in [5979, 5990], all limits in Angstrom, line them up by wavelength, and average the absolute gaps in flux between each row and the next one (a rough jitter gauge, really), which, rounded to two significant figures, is 0.18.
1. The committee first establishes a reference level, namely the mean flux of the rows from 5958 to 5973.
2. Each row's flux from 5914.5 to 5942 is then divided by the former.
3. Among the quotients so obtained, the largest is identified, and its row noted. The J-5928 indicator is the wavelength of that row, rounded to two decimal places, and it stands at 5919.26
